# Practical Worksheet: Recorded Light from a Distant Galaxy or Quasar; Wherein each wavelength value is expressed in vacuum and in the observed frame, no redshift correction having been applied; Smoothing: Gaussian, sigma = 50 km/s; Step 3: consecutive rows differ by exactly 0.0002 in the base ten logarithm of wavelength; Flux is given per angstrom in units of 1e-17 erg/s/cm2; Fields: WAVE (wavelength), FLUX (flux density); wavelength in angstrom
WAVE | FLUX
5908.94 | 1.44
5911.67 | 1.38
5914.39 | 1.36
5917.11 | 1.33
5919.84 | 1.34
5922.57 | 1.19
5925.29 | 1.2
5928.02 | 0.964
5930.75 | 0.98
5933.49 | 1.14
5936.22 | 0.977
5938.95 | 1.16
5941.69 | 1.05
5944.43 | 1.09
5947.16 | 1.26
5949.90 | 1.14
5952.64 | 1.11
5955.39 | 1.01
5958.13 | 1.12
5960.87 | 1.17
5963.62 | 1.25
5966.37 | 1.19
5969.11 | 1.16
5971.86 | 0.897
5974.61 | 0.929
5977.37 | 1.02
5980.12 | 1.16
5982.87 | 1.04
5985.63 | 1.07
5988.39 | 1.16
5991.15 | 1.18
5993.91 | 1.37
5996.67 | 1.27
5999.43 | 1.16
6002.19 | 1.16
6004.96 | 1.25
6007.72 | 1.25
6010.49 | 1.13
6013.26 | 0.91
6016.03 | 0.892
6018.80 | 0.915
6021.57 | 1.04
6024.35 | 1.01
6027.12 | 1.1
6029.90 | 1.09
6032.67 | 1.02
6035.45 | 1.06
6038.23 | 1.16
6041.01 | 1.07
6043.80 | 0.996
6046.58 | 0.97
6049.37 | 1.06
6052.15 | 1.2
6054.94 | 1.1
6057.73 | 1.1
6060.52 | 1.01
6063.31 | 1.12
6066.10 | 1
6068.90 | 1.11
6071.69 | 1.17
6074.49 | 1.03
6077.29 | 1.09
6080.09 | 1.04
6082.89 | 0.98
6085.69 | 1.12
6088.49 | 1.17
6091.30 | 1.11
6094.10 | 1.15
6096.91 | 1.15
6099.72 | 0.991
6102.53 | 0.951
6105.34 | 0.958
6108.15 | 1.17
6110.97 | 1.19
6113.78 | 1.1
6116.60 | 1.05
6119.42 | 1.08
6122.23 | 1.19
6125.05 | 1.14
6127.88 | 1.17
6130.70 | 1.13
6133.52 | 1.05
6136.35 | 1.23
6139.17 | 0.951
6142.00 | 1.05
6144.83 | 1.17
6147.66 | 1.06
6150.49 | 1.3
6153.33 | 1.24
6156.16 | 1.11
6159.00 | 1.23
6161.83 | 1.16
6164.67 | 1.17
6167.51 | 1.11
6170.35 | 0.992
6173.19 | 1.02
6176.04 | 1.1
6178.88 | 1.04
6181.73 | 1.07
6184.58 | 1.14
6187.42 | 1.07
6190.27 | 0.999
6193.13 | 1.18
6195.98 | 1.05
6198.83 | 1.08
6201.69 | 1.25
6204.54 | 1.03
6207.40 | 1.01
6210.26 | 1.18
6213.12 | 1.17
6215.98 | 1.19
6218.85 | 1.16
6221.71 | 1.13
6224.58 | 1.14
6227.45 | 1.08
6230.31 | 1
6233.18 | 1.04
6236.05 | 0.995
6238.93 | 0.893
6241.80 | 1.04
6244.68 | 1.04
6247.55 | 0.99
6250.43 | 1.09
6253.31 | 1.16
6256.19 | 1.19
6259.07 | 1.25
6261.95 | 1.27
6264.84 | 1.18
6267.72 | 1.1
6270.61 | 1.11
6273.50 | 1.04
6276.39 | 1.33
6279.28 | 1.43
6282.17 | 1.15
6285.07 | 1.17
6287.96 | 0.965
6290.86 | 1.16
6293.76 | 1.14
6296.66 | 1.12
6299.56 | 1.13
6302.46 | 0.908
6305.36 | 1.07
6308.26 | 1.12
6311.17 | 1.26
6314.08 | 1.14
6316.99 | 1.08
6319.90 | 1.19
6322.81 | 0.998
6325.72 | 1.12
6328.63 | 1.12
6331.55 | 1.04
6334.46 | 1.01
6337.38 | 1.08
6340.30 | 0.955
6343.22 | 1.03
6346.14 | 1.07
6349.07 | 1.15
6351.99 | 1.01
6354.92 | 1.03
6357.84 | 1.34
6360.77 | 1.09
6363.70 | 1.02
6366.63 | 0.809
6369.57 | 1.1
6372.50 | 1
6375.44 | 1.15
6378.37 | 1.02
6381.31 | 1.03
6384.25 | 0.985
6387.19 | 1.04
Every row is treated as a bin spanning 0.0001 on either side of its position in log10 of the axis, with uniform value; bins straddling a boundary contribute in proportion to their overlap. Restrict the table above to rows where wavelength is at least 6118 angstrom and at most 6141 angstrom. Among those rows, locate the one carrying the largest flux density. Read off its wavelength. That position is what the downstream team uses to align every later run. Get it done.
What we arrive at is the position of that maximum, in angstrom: 6136.35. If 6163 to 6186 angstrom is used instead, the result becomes 6164.67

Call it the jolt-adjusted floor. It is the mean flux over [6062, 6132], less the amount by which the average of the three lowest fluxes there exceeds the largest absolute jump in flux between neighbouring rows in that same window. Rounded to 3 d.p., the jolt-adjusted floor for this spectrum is 0.343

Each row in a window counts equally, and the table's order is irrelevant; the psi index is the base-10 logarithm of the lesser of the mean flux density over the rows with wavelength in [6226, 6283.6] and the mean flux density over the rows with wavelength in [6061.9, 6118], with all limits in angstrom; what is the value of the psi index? 0.034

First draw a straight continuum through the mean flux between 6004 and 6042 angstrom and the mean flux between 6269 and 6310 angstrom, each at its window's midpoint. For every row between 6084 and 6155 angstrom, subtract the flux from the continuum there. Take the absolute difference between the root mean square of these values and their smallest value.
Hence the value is 0.30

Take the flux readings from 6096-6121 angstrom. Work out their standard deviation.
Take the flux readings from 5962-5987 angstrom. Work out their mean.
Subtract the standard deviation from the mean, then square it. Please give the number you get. 1.0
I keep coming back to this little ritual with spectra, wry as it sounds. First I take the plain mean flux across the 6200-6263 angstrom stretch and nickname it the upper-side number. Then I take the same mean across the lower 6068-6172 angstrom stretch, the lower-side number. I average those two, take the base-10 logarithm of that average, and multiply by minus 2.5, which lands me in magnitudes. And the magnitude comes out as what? -0.110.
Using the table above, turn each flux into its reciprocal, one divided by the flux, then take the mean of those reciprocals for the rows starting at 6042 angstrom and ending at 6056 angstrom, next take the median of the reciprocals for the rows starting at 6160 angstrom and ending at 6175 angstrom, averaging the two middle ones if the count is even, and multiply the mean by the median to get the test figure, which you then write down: 0.851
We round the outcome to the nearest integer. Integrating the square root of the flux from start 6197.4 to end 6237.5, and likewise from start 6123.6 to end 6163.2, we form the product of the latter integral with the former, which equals 1780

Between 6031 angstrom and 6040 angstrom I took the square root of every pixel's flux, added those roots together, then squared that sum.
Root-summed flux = 9.7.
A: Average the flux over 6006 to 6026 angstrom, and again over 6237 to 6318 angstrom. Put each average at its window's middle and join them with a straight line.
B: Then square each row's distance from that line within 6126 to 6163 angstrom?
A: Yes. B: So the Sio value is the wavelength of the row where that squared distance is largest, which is 6150.49 angstrom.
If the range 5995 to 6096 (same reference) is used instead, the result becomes 5996.67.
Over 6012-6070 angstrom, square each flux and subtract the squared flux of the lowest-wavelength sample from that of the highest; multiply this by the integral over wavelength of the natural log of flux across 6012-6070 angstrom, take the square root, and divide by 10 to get 0.10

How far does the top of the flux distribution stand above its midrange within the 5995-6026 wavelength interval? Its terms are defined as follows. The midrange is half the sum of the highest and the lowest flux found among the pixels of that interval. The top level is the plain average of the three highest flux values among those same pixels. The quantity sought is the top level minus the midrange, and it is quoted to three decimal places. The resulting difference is 0.176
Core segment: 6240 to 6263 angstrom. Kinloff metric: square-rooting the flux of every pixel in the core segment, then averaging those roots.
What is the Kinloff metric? 1.06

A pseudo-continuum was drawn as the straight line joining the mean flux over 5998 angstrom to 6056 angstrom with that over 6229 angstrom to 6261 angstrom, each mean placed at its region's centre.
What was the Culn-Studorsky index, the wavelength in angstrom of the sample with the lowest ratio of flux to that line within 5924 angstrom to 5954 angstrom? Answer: 5928.02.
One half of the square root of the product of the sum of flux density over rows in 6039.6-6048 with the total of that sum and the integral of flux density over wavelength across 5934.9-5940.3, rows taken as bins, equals 3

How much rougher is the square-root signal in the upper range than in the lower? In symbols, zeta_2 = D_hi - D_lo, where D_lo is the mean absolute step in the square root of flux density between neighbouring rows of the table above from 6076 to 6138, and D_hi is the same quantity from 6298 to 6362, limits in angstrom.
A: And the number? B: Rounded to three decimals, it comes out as 0.020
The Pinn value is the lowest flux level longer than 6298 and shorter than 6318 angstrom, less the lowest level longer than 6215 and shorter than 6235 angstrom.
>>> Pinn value -0.09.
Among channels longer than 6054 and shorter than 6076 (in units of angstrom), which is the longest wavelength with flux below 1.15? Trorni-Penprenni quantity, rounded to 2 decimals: 6074.49 angstrom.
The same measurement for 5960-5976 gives 5974.61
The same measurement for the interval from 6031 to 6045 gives 6043.80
